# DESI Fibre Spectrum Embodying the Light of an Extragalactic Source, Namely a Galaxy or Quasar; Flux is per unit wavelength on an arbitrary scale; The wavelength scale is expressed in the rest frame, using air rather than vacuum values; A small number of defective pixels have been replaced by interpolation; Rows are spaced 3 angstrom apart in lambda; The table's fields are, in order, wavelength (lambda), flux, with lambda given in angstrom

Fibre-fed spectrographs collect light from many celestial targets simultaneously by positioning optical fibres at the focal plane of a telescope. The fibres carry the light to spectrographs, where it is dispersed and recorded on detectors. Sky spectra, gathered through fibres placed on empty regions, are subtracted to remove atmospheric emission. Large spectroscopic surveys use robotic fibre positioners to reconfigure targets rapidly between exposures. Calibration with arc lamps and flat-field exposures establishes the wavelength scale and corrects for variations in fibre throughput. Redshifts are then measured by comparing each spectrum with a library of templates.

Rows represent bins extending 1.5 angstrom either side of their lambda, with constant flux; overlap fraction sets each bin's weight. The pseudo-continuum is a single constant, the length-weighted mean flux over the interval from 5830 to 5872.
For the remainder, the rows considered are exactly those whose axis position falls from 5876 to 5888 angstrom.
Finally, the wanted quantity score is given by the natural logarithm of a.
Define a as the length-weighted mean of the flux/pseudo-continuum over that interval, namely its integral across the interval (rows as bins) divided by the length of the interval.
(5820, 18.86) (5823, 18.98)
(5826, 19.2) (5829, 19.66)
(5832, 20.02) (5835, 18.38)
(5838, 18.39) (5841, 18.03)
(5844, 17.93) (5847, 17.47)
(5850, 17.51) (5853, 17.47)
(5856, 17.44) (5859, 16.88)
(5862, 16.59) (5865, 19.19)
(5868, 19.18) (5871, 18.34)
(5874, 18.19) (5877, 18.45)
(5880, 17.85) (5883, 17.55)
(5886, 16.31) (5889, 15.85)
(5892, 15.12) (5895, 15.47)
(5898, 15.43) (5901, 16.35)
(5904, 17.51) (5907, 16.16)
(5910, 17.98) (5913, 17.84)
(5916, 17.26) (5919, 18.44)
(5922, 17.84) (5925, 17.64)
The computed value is -0.04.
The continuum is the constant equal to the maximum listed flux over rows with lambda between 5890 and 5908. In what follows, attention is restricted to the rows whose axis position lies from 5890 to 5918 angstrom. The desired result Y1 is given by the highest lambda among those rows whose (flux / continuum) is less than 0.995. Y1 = 5916 angstrom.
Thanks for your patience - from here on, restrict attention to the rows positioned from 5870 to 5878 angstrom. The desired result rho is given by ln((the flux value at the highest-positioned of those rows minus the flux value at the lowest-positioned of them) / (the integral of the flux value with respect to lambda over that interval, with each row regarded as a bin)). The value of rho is -7.2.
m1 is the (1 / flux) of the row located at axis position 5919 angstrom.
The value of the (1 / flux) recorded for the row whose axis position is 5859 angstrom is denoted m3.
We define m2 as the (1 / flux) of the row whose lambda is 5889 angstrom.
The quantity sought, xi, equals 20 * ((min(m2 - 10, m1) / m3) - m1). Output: -3356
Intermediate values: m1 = 0.0542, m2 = 0.0631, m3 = 0.0592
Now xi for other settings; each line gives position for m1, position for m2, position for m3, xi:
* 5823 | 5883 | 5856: -3469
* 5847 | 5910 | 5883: -3492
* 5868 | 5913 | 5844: -3567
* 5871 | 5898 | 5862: -3298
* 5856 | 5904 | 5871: -3648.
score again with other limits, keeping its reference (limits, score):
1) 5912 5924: -0.01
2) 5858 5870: 0.00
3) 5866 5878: 0.03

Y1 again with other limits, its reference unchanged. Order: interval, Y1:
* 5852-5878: 5862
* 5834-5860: 5859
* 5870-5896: 5895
